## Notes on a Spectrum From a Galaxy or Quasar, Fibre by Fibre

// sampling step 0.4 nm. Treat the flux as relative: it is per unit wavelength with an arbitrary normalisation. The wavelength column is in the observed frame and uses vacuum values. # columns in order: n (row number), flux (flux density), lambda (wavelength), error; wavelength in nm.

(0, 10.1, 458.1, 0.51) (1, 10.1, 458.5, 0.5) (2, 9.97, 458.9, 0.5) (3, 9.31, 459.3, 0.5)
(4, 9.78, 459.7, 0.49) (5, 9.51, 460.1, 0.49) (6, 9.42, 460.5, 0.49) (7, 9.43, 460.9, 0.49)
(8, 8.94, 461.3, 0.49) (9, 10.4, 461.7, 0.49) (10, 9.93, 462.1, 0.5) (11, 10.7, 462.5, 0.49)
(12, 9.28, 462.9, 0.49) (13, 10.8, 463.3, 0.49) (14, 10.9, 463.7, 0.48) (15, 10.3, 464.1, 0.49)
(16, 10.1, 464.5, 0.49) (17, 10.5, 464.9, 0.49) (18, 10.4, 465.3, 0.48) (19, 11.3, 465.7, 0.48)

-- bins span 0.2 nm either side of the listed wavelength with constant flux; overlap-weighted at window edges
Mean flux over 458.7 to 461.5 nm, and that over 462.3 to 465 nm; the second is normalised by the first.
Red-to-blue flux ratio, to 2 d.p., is 1.09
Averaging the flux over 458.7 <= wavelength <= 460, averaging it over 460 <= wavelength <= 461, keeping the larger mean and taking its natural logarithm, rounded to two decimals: 2.27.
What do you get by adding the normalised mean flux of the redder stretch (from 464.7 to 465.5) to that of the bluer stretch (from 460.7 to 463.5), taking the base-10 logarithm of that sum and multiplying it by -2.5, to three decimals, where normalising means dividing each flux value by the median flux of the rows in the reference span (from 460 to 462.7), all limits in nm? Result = -0.827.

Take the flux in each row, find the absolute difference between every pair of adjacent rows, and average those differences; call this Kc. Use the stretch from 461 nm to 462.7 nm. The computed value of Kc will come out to 0.90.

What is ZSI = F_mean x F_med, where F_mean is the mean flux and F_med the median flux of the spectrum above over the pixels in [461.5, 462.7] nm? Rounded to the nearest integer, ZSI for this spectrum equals 108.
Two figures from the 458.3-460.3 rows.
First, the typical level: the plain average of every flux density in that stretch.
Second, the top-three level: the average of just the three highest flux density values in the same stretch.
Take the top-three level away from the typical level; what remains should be -0.216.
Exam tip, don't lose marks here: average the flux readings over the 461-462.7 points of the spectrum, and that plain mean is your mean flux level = 10.0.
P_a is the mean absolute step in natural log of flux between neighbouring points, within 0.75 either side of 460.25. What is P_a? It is 0.01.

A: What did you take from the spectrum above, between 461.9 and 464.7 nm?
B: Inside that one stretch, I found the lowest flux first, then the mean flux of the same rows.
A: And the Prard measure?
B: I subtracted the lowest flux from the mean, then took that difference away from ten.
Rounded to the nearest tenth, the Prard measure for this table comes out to 9.0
